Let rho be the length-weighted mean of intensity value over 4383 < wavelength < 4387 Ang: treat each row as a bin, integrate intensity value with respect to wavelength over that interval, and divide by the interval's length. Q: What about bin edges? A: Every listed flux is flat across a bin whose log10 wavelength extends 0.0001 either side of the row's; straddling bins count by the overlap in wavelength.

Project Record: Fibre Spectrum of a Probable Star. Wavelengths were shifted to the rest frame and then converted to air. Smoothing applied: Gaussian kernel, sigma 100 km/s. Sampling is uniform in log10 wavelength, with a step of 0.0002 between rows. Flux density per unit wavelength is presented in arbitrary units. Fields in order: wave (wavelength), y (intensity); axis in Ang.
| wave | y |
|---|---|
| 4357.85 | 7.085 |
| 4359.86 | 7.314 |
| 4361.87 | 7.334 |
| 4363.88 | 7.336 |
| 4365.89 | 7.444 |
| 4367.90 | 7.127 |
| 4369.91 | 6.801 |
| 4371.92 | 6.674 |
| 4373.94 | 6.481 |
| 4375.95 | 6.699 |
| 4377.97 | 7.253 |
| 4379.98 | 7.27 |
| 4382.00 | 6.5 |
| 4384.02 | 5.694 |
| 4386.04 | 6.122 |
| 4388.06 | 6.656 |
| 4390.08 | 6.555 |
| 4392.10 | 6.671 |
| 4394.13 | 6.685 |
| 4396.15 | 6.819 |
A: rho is 5.90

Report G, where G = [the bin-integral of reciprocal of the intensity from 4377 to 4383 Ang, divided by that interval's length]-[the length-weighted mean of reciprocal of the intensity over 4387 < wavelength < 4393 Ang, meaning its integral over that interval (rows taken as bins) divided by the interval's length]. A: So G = -0.008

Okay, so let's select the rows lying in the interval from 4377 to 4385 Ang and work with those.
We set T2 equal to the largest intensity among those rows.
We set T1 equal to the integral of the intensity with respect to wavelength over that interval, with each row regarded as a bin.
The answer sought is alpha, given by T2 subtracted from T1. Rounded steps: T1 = 53.5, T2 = 7.27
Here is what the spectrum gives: 46.2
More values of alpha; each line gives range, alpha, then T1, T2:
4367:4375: 47.0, 54.1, 7.127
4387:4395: 46.4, 53.1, 6.685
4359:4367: 51.4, 58.8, 7.444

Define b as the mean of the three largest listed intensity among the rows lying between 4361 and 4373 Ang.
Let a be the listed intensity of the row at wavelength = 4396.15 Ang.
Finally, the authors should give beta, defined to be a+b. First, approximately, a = 6.819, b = 7.4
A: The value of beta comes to 14.2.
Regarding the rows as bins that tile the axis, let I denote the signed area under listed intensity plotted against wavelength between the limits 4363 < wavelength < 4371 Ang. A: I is 57.4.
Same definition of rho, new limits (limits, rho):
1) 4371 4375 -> 6.57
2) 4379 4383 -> 6.88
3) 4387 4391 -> 6.60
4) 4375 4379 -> 6.99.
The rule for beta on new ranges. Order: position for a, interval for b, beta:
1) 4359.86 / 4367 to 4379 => 14.4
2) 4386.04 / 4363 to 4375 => 13.4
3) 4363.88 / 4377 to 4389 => 14.4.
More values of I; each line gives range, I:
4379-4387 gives 51.1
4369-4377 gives 53.3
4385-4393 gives 52.0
